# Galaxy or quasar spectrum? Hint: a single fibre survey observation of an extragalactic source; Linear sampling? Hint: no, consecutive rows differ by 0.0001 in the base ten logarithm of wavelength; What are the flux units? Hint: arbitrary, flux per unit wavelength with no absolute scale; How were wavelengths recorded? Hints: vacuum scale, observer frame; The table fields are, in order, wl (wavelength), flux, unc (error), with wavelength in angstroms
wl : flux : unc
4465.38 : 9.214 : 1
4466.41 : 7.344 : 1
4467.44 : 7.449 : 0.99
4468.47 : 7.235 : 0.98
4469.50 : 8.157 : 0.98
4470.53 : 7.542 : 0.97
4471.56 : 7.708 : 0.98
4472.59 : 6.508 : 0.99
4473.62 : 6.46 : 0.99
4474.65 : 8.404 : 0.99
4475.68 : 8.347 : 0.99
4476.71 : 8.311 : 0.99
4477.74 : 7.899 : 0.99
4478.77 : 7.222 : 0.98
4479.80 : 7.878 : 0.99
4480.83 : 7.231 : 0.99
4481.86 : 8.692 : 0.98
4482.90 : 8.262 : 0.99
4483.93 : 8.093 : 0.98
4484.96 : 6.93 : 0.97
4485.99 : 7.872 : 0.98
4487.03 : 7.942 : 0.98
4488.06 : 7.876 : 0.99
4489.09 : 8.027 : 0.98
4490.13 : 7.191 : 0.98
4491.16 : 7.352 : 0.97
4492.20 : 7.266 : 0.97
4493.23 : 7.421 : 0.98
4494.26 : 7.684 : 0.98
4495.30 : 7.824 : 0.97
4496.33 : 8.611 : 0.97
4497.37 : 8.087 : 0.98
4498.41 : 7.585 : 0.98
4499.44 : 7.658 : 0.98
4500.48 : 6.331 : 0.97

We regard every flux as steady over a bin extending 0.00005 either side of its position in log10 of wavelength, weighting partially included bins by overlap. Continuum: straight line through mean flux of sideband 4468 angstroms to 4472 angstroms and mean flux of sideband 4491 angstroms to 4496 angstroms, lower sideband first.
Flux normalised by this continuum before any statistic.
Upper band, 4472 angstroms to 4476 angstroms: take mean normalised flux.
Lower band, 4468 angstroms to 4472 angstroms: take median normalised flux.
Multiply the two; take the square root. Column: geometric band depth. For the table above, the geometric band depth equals 0.98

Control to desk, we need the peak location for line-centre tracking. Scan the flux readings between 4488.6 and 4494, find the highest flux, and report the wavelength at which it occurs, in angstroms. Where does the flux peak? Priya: 4489.09 angstroms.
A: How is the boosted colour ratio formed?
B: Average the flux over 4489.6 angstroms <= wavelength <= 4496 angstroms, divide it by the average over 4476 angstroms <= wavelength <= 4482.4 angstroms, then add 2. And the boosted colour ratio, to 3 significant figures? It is 2.95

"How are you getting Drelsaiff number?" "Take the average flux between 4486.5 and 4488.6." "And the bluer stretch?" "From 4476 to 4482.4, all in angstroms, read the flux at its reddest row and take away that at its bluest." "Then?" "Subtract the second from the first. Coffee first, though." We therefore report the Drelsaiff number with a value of 7.53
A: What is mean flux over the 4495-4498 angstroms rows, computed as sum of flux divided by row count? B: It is 8.2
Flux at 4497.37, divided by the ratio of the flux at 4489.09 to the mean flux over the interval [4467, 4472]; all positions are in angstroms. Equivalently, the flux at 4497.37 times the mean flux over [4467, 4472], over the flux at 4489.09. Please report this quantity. 7.7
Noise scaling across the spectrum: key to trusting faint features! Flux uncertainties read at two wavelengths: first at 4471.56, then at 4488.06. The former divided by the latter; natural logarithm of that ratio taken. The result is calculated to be -0.010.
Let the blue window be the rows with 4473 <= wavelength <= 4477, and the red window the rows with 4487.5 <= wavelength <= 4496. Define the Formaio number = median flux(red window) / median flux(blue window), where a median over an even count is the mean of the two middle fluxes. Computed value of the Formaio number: 0.91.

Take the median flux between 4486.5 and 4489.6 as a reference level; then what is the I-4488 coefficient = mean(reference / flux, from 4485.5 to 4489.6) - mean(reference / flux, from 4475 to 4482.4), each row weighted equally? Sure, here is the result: 0.00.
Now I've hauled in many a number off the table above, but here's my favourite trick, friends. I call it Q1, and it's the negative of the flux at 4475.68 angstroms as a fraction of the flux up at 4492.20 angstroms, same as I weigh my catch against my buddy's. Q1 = -1.15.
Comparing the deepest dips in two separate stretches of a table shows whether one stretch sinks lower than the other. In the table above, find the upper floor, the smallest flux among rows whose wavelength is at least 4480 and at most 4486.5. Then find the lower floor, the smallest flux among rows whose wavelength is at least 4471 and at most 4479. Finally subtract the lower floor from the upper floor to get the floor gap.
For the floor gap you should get 0.5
